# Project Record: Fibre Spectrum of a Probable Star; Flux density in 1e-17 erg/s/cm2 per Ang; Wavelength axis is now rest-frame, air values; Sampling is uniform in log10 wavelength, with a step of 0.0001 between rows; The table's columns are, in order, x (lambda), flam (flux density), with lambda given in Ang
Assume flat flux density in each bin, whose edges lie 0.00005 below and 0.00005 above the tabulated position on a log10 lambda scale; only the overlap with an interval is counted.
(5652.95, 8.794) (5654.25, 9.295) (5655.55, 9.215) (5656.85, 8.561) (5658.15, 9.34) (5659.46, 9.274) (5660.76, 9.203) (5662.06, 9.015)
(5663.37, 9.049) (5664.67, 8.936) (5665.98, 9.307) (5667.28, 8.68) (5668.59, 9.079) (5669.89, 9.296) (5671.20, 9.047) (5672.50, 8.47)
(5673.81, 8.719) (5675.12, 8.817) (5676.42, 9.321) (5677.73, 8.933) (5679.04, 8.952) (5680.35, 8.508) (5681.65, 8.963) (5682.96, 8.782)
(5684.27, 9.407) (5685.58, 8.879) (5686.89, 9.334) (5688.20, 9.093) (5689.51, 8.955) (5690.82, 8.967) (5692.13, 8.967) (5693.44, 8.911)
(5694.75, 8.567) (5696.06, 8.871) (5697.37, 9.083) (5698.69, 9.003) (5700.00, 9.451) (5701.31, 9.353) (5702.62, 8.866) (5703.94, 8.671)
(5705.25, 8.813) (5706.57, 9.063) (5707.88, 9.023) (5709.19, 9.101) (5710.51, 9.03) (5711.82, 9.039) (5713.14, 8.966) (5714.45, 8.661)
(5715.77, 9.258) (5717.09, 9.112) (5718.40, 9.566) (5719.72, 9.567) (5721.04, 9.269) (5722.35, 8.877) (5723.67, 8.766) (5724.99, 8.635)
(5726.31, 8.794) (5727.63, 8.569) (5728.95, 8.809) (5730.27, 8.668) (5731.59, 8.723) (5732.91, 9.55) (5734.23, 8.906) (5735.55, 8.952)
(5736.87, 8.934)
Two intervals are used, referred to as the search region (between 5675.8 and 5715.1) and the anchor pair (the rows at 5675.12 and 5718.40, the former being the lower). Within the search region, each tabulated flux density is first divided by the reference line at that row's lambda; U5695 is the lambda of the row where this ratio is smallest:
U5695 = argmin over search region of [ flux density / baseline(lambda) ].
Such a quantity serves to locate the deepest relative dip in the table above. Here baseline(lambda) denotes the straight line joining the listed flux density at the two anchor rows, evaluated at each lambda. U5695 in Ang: 5714.45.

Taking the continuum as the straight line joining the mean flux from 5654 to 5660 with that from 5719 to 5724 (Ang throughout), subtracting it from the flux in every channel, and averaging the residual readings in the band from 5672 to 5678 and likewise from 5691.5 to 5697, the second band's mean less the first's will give -0.02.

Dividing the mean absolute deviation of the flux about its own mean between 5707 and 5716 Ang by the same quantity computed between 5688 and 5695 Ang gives 1.0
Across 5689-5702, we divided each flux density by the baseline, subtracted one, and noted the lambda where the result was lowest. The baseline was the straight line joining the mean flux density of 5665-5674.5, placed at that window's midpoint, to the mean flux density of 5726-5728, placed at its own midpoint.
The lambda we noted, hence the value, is 5694.75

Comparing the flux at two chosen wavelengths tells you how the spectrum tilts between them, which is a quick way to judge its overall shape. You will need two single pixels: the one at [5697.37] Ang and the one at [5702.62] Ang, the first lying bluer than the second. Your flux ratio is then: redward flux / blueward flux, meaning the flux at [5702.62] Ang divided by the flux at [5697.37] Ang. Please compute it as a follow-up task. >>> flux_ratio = 0.98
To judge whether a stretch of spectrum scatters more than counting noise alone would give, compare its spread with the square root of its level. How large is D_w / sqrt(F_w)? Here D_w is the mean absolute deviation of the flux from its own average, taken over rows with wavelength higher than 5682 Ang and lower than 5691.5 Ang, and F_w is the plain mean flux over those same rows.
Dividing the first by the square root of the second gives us 0.062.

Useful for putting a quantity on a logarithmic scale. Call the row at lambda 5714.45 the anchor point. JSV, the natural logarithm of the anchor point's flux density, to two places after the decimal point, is 2.16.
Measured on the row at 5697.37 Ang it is 2.21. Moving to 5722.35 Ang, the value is 2.18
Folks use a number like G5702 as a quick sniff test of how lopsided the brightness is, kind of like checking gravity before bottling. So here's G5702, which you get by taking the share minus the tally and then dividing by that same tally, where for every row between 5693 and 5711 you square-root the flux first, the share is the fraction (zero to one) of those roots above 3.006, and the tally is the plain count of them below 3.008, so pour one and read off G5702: -0.960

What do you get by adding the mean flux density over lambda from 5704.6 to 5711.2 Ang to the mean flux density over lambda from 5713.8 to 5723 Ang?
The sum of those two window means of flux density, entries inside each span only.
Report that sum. 18.2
